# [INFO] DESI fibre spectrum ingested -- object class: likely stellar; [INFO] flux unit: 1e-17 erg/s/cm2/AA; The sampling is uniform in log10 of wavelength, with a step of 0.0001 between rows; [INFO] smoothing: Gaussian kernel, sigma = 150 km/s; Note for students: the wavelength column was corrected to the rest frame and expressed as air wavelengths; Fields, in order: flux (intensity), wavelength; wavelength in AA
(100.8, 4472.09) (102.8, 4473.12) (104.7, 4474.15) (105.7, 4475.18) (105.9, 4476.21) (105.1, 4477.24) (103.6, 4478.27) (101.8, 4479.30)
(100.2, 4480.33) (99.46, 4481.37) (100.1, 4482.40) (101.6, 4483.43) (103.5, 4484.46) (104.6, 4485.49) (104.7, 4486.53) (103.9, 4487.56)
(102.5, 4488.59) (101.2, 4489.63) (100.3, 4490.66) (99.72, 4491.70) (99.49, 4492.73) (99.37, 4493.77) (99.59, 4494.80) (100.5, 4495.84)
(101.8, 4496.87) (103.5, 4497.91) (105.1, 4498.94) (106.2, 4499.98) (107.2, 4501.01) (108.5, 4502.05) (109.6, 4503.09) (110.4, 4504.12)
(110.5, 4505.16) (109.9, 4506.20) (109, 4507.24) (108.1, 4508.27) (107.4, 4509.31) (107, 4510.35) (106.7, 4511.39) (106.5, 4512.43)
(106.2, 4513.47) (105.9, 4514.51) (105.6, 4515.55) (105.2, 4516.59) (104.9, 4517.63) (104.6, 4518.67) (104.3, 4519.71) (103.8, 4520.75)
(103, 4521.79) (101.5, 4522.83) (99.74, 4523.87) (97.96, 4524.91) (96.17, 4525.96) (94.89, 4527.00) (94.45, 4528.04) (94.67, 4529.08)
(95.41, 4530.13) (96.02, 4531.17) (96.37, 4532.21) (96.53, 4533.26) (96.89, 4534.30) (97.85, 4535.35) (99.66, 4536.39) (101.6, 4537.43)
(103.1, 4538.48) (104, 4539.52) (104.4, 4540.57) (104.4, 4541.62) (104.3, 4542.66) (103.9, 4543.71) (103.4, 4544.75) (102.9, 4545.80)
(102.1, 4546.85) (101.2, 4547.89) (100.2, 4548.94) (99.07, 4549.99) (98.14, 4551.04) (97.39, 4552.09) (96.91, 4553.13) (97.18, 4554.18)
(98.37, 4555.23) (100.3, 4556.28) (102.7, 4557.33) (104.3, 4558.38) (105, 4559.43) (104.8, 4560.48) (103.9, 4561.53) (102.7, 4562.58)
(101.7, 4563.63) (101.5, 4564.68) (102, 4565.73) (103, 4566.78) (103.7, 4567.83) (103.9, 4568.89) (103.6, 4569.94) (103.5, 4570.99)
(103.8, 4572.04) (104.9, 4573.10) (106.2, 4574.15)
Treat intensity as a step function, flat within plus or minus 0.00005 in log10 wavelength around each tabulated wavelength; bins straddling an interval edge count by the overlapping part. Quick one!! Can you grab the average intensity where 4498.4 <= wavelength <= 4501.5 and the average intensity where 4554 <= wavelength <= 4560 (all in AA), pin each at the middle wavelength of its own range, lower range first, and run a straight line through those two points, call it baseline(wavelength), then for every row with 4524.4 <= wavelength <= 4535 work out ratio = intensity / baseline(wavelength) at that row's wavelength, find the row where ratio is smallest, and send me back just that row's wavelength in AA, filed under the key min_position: 4528.04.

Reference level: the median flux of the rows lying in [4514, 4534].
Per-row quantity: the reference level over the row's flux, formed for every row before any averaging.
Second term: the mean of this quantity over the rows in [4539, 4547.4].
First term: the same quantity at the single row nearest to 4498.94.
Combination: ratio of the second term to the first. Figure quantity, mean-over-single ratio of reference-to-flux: 1.01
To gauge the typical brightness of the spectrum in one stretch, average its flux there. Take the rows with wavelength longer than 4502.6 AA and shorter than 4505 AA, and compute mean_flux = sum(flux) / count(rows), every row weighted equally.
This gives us 110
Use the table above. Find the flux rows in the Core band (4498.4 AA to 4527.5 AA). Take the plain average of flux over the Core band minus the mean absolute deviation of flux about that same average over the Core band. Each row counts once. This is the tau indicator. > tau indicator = 102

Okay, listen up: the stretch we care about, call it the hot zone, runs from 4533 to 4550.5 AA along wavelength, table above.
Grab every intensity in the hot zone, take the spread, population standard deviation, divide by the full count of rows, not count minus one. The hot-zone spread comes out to 2.61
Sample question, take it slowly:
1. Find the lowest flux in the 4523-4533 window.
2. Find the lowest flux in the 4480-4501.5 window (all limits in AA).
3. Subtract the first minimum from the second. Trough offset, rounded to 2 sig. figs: 4.9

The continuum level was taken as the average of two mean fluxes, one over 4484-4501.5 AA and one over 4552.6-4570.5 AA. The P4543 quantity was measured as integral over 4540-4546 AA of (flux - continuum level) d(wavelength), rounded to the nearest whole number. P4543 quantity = 10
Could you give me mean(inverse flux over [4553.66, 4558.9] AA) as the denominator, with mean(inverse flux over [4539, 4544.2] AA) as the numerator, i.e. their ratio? 0.96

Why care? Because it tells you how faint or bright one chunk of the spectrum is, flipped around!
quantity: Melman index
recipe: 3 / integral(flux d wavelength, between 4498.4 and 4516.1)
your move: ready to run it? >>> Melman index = 0.0016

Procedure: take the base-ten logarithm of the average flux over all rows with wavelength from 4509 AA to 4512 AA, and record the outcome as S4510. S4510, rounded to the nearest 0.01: 2.03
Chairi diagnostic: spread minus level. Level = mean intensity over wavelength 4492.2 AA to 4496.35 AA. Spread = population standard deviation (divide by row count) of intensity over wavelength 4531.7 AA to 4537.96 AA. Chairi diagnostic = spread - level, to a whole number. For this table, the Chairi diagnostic -98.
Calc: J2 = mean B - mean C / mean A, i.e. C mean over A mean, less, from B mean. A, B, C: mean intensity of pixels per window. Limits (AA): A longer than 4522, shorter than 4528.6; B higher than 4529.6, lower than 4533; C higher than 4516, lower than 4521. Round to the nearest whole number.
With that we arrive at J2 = 95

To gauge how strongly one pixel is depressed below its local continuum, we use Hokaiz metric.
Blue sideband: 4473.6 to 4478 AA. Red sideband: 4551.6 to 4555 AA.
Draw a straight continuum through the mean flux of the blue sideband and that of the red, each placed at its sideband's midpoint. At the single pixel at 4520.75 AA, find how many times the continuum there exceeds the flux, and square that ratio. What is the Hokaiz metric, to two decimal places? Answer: 0.94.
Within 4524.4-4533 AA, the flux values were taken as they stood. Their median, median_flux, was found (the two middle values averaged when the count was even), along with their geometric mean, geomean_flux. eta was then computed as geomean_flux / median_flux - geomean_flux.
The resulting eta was -95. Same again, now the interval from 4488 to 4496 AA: -99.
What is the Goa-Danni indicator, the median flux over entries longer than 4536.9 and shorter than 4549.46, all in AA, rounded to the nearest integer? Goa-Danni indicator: 103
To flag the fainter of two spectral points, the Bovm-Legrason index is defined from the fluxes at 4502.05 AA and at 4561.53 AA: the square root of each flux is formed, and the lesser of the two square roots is 10.2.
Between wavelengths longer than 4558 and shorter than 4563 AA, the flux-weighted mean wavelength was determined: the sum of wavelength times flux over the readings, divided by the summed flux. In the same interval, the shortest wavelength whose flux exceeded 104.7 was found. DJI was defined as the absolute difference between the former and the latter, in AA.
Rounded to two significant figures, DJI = 1.0 AA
